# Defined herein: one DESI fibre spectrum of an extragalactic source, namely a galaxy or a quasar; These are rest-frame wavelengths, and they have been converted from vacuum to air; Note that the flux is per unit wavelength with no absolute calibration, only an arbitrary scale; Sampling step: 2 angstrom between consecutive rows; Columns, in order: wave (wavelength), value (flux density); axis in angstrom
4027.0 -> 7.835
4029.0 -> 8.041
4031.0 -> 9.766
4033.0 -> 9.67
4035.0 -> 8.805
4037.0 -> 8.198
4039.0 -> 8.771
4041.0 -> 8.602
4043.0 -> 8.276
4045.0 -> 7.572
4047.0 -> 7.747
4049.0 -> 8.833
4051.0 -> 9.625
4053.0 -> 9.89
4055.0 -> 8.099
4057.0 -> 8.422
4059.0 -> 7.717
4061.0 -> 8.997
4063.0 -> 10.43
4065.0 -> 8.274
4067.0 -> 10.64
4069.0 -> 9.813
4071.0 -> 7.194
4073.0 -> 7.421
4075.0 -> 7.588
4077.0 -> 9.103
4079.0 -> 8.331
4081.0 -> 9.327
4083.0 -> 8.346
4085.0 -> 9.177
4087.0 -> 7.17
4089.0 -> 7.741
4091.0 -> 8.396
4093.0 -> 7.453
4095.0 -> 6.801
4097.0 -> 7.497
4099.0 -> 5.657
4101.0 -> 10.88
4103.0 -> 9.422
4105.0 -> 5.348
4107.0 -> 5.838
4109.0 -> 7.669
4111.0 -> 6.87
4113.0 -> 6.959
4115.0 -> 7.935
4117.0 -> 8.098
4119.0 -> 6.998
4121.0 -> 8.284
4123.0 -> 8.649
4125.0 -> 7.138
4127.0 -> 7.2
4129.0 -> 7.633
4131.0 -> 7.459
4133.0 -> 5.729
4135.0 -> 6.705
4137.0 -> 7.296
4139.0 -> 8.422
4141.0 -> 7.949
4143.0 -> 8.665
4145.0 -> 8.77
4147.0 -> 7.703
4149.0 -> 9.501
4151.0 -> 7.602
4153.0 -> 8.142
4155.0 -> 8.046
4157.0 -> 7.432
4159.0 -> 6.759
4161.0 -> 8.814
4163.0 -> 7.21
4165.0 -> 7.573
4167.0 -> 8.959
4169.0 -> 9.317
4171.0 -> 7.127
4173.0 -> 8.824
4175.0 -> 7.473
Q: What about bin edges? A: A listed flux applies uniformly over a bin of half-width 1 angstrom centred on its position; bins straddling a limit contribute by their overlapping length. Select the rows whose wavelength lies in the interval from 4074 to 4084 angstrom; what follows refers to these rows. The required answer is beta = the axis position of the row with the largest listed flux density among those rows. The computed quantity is 4081.0 angstrom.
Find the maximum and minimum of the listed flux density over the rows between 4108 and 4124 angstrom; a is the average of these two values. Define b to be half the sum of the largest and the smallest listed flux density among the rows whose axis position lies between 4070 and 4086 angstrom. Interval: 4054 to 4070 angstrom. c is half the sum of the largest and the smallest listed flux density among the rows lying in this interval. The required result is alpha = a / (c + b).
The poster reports 0.44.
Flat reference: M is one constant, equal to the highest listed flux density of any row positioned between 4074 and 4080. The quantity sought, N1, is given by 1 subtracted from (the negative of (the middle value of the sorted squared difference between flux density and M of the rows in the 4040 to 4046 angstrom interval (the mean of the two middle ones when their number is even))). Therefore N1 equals -1.7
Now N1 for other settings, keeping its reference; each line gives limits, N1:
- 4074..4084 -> -1.6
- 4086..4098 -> -3.7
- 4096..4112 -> -5.1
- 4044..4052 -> -2.1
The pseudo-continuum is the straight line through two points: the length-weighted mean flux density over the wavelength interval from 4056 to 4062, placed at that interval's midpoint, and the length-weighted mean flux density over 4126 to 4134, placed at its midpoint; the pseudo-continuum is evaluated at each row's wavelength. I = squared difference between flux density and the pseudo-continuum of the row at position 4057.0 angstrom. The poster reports 0.00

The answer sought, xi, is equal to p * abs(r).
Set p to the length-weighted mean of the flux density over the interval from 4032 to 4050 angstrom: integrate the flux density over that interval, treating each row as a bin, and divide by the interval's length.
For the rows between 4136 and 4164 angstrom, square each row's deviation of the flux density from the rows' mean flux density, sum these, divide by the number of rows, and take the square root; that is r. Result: 6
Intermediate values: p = 8.5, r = 0.7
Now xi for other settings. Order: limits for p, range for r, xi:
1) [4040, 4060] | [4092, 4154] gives 10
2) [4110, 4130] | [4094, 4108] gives 15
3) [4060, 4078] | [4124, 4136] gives 6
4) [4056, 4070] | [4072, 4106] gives 12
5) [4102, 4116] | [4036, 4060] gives 5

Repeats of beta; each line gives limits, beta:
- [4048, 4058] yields 4053.0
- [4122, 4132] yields 4123.0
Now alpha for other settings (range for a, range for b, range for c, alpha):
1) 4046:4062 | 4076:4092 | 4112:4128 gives 0.55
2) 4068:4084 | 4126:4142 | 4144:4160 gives 0.56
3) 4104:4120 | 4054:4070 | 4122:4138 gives 0.41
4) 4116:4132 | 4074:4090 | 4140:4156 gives 0.47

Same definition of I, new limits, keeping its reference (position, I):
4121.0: 1.22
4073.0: 0.47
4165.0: 1.55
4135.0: 0.04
